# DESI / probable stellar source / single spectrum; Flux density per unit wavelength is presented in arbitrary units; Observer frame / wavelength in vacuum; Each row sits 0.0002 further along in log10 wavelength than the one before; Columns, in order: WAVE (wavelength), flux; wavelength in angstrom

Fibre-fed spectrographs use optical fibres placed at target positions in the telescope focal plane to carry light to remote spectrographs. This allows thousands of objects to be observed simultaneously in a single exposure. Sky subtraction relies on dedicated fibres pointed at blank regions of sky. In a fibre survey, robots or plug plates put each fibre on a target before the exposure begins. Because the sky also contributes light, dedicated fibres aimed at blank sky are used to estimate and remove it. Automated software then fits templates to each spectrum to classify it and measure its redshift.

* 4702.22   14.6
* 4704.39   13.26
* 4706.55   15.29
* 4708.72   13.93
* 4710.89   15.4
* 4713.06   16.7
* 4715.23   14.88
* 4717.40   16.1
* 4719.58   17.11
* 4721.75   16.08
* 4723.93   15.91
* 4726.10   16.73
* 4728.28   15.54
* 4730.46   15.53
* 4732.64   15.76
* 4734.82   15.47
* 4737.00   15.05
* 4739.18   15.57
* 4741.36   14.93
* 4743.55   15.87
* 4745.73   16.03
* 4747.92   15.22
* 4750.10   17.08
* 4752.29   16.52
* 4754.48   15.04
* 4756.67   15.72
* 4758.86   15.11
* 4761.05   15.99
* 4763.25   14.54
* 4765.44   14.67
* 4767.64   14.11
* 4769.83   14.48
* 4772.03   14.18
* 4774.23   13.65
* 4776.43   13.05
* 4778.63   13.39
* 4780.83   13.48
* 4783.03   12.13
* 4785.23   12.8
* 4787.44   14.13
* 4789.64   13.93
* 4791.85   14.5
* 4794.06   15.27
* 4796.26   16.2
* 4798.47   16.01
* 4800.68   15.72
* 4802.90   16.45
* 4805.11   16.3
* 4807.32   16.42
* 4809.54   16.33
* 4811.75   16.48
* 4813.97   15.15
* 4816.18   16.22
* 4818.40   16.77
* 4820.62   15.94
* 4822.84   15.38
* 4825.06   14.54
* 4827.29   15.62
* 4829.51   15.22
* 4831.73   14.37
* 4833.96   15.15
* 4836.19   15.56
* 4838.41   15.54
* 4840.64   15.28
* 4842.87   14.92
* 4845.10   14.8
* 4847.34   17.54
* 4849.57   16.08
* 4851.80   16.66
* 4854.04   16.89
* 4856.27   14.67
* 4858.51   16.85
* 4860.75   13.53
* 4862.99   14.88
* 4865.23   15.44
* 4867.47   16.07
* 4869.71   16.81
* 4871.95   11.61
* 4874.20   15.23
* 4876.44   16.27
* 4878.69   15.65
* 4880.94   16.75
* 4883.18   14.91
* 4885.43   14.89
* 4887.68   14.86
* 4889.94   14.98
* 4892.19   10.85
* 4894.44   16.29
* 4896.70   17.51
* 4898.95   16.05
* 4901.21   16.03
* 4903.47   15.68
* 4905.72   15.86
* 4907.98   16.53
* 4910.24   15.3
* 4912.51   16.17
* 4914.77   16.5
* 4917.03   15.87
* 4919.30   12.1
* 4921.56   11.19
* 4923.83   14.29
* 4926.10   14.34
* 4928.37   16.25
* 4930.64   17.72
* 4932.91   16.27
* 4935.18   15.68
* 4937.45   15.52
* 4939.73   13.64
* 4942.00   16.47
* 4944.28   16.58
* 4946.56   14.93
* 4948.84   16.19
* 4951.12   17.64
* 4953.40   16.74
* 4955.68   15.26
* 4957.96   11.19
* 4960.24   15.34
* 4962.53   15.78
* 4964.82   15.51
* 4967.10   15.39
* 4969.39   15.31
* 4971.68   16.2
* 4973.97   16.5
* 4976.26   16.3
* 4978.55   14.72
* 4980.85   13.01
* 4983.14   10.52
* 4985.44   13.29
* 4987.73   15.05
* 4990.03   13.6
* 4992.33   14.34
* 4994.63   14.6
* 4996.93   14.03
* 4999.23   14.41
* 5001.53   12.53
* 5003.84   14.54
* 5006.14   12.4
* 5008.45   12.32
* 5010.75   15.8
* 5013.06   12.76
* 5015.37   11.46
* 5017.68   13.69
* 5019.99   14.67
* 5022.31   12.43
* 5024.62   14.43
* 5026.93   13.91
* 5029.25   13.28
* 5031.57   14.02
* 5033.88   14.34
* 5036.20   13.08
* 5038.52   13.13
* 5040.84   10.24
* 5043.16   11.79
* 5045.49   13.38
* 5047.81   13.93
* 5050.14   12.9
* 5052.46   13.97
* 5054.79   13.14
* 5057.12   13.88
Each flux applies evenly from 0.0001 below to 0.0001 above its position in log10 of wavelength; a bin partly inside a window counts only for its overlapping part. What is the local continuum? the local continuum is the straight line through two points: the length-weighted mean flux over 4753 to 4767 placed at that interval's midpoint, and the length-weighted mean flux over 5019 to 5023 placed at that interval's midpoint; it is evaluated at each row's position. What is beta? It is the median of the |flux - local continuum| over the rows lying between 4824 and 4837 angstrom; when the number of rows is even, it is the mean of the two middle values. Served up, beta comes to 0.4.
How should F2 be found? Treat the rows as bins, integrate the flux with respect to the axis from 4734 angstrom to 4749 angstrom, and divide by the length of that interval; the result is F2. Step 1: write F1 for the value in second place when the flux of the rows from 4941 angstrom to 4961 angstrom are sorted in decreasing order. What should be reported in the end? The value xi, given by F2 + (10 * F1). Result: 183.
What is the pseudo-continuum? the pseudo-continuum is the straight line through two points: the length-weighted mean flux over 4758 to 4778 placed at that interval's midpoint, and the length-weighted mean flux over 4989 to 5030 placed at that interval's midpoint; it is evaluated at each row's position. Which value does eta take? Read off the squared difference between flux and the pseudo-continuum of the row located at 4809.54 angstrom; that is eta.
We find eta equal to 4.3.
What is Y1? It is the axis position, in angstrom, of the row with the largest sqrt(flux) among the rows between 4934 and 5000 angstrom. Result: 4951.12 angstrom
